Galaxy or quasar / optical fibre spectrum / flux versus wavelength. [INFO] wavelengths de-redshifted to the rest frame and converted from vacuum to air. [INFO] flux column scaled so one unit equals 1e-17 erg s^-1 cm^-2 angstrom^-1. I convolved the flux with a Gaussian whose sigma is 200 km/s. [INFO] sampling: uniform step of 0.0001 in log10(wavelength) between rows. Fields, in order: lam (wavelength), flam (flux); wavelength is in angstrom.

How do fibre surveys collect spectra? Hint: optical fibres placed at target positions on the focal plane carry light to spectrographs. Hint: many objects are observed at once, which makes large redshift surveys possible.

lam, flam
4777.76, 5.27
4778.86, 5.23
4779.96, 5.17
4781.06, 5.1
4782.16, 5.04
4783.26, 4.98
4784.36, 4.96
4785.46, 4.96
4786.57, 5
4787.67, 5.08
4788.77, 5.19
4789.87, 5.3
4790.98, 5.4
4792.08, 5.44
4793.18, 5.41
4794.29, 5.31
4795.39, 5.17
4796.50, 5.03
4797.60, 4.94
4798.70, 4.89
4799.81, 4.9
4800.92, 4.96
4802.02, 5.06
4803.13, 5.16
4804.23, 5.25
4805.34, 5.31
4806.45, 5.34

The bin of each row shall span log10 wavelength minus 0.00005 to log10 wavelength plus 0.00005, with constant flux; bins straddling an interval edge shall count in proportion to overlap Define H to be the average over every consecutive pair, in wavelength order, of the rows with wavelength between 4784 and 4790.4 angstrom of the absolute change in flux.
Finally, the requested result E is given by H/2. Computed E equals 0.034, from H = 0.07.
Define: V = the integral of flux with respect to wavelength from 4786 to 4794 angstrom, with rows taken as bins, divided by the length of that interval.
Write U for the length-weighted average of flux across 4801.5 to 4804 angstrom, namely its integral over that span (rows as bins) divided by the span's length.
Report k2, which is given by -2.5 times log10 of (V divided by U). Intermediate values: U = 5.13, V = 5.26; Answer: -0.03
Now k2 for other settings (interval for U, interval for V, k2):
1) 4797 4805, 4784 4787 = 0.02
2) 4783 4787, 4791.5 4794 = -0.09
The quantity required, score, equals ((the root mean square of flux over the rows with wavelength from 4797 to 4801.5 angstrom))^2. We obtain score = 24.2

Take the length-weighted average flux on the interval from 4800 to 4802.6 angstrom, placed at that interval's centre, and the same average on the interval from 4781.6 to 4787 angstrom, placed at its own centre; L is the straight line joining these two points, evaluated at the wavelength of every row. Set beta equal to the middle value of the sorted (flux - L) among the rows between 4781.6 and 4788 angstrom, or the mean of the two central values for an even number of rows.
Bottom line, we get 0.00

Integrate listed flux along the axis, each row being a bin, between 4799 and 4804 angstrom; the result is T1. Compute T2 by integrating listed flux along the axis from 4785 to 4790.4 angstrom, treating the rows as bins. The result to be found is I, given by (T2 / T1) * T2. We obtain 30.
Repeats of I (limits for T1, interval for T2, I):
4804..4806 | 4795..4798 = 22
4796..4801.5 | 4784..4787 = 8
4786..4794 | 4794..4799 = 15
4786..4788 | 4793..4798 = 66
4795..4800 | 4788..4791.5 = 14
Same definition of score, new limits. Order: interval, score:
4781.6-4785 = 24.9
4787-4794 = 28.1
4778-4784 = 26.1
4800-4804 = 25.6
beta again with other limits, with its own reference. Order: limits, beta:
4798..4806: 0.07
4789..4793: 0.41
